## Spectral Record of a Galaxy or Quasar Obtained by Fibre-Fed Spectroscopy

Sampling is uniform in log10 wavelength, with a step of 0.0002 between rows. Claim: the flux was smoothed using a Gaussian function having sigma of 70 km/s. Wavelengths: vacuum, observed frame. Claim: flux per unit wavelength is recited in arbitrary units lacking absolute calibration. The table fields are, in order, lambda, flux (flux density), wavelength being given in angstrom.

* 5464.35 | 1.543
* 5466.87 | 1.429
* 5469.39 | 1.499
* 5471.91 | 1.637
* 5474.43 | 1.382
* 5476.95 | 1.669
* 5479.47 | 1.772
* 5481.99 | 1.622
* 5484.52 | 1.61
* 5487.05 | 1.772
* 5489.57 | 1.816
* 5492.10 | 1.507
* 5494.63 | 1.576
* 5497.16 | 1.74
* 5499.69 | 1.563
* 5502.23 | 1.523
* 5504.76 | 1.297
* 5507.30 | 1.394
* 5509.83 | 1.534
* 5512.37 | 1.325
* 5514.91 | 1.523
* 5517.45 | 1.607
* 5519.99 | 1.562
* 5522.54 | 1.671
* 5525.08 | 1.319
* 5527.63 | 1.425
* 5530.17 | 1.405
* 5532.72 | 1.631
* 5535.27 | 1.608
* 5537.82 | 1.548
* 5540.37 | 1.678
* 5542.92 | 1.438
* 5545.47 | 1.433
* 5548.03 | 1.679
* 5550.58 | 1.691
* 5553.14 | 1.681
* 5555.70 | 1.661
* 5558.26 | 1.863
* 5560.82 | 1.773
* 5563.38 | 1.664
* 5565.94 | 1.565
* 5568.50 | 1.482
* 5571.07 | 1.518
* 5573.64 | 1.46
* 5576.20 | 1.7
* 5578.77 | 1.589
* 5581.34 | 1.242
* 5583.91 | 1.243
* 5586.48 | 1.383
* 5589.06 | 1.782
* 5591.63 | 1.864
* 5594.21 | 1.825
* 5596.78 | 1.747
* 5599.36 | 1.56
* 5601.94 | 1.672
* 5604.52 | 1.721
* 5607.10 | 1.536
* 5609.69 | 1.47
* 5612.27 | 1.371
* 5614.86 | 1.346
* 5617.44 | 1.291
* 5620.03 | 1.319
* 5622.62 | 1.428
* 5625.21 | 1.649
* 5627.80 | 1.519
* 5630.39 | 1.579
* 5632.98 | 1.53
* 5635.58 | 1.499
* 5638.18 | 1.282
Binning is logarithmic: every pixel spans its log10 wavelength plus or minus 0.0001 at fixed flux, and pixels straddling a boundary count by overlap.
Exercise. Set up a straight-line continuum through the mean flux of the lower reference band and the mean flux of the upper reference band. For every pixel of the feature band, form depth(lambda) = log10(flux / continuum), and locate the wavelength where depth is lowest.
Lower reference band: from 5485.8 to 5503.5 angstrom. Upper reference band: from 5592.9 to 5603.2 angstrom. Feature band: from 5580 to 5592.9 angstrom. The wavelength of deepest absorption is 5583.91 angstrom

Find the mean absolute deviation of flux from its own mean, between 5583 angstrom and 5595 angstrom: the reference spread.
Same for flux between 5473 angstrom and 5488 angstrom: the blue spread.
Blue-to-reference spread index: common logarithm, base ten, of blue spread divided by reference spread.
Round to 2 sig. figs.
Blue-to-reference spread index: -0.39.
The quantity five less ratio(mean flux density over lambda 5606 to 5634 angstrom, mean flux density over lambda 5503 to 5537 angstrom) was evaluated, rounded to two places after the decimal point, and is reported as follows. 4.02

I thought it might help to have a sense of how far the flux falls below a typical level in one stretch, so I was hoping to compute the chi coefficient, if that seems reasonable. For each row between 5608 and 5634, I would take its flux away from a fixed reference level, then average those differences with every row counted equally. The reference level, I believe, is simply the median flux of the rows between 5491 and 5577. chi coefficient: 0.112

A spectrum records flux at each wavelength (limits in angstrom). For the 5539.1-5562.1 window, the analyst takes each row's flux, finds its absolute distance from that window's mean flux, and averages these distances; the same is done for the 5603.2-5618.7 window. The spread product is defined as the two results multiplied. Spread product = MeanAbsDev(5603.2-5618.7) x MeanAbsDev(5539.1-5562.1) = 0.012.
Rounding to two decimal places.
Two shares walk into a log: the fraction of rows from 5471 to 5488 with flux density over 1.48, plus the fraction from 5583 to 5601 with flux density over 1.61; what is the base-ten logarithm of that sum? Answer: 0.15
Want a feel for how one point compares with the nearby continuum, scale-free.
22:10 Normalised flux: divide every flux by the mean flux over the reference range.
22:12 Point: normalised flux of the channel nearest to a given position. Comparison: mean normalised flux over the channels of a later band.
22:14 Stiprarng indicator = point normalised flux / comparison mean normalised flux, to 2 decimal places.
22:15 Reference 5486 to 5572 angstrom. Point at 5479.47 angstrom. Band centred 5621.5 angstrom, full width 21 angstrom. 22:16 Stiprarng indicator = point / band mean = 1.23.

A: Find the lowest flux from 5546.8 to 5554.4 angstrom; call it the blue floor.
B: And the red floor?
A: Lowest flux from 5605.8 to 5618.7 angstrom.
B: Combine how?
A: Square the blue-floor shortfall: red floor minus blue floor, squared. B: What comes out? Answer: 0.151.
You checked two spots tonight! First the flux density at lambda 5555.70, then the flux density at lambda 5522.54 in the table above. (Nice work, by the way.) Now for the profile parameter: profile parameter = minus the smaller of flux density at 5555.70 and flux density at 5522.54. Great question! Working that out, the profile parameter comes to -1.66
